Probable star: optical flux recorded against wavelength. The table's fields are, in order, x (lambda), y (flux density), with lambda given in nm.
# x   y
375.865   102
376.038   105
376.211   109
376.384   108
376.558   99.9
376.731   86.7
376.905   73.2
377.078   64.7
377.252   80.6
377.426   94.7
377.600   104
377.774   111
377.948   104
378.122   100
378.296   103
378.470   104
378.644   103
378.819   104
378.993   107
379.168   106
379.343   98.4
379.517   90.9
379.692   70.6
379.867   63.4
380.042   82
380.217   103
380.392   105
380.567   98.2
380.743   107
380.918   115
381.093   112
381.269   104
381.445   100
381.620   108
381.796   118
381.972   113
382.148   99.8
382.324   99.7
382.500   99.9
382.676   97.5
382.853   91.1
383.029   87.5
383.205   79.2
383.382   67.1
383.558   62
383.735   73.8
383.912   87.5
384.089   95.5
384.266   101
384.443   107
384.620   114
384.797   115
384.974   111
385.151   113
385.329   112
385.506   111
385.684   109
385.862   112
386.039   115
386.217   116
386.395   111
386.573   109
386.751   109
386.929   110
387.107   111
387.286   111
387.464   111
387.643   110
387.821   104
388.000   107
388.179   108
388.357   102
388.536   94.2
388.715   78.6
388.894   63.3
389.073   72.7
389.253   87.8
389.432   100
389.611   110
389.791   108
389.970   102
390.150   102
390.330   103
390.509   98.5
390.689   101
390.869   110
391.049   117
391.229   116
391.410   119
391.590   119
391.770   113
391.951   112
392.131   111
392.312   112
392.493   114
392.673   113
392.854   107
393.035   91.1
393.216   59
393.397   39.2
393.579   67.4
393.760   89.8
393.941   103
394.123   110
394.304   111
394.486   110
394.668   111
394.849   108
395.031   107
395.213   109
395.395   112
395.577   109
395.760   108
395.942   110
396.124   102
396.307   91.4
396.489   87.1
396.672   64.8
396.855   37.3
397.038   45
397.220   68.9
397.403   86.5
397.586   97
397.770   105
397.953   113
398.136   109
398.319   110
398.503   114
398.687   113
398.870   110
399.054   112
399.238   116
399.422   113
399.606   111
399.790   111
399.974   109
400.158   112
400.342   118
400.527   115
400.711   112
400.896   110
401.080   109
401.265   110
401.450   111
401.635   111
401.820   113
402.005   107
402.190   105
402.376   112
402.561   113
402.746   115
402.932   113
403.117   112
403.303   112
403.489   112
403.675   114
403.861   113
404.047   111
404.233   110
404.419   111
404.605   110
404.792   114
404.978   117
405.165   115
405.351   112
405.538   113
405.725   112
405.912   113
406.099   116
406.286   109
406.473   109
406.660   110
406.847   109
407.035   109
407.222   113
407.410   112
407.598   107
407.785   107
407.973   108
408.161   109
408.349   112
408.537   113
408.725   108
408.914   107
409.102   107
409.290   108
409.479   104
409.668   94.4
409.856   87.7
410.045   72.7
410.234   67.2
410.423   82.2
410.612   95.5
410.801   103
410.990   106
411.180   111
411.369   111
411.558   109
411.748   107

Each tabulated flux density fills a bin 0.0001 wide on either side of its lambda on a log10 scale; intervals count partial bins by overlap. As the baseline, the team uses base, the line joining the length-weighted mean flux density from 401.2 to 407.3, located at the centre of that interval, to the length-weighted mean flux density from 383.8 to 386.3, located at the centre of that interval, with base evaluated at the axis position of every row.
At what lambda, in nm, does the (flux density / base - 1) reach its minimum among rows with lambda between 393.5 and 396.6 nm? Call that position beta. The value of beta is 393.579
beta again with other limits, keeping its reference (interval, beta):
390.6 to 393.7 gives 393.397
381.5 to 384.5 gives 383.558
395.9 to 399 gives 396.855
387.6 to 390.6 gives 388.894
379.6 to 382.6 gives 379.867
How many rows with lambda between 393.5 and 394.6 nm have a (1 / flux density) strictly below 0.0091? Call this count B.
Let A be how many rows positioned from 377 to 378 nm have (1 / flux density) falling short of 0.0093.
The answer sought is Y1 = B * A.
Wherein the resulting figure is 3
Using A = 1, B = 3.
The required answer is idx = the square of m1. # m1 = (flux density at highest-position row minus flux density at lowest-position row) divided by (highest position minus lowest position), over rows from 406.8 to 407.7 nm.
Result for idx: 7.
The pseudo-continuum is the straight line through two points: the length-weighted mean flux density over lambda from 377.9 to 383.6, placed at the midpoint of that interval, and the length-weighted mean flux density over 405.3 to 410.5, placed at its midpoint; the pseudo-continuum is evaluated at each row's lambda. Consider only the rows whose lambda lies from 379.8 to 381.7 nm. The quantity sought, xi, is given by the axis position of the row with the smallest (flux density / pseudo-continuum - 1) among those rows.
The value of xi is 379.867 nm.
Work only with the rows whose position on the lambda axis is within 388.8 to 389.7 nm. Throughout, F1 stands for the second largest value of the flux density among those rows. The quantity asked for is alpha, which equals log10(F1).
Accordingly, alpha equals 2.00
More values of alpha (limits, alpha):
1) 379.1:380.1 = 1.99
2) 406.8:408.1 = 2.05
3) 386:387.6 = 2.06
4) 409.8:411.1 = 2.01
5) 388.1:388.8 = 2.01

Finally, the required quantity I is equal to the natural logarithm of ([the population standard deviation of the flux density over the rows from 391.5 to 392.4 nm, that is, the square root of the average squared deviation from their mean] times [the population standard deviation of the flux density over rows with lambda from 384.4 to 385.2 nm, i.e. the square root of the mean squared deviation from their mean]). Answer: 2.1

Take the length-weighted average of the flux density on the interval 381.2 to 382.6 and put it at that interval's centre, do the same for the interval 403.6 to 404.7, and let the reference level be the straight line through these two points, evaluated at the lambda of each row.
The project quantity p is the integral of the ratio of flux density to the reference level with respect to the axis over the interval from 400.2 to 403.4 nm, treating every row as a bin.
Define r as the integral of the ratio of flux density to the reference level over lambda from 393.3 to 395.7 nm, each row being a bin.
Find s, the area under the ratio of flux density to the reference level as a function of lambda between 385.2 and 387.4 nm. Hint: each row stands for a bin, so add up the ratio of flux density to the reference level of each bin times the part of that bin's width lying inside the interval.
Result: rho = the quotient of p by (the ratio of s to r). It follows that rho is 3.1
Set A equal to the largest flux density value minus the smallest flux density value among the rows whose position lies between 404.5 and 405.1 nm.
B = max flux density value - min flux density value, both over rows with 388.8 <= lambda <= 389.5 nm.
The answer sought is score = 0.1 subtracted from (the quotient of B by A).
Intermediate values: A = 7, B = 37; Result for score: 5.1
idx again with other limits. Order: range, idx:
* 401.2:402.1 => 16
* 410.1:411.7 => 997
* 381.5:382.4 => 139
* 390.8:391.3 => 278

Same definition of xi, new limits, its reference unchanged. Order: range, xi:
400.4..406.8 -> 402.190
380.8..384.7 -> 383.558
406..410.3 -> 410.234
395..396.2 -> 396.124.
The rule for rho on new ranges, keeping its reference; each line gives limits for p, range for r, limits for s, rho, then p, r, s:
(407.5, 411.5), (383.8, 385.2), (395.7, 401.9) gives 0.9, 3.6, 1.38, 5.7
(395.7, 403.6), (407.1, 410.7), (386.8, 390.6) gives 6.8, 7.4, 3.22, 3.5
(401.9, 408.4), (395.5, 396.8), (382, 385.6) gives 2.2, 6.5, 1.12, 3.3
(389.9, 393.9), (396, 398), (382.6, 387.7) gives 1.1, 3.7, 1.49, 4.9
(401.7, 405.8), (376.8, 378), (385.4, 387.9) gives 1.6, 4.1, 1.04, 2.6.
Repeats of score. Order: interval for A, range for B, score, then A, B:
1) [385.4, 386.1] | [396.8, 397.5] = 8.1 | 6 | 49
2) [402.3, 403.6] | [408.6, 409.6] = 1.2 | 3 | 4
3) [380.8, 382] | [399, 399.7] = 0.2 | 18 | 5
